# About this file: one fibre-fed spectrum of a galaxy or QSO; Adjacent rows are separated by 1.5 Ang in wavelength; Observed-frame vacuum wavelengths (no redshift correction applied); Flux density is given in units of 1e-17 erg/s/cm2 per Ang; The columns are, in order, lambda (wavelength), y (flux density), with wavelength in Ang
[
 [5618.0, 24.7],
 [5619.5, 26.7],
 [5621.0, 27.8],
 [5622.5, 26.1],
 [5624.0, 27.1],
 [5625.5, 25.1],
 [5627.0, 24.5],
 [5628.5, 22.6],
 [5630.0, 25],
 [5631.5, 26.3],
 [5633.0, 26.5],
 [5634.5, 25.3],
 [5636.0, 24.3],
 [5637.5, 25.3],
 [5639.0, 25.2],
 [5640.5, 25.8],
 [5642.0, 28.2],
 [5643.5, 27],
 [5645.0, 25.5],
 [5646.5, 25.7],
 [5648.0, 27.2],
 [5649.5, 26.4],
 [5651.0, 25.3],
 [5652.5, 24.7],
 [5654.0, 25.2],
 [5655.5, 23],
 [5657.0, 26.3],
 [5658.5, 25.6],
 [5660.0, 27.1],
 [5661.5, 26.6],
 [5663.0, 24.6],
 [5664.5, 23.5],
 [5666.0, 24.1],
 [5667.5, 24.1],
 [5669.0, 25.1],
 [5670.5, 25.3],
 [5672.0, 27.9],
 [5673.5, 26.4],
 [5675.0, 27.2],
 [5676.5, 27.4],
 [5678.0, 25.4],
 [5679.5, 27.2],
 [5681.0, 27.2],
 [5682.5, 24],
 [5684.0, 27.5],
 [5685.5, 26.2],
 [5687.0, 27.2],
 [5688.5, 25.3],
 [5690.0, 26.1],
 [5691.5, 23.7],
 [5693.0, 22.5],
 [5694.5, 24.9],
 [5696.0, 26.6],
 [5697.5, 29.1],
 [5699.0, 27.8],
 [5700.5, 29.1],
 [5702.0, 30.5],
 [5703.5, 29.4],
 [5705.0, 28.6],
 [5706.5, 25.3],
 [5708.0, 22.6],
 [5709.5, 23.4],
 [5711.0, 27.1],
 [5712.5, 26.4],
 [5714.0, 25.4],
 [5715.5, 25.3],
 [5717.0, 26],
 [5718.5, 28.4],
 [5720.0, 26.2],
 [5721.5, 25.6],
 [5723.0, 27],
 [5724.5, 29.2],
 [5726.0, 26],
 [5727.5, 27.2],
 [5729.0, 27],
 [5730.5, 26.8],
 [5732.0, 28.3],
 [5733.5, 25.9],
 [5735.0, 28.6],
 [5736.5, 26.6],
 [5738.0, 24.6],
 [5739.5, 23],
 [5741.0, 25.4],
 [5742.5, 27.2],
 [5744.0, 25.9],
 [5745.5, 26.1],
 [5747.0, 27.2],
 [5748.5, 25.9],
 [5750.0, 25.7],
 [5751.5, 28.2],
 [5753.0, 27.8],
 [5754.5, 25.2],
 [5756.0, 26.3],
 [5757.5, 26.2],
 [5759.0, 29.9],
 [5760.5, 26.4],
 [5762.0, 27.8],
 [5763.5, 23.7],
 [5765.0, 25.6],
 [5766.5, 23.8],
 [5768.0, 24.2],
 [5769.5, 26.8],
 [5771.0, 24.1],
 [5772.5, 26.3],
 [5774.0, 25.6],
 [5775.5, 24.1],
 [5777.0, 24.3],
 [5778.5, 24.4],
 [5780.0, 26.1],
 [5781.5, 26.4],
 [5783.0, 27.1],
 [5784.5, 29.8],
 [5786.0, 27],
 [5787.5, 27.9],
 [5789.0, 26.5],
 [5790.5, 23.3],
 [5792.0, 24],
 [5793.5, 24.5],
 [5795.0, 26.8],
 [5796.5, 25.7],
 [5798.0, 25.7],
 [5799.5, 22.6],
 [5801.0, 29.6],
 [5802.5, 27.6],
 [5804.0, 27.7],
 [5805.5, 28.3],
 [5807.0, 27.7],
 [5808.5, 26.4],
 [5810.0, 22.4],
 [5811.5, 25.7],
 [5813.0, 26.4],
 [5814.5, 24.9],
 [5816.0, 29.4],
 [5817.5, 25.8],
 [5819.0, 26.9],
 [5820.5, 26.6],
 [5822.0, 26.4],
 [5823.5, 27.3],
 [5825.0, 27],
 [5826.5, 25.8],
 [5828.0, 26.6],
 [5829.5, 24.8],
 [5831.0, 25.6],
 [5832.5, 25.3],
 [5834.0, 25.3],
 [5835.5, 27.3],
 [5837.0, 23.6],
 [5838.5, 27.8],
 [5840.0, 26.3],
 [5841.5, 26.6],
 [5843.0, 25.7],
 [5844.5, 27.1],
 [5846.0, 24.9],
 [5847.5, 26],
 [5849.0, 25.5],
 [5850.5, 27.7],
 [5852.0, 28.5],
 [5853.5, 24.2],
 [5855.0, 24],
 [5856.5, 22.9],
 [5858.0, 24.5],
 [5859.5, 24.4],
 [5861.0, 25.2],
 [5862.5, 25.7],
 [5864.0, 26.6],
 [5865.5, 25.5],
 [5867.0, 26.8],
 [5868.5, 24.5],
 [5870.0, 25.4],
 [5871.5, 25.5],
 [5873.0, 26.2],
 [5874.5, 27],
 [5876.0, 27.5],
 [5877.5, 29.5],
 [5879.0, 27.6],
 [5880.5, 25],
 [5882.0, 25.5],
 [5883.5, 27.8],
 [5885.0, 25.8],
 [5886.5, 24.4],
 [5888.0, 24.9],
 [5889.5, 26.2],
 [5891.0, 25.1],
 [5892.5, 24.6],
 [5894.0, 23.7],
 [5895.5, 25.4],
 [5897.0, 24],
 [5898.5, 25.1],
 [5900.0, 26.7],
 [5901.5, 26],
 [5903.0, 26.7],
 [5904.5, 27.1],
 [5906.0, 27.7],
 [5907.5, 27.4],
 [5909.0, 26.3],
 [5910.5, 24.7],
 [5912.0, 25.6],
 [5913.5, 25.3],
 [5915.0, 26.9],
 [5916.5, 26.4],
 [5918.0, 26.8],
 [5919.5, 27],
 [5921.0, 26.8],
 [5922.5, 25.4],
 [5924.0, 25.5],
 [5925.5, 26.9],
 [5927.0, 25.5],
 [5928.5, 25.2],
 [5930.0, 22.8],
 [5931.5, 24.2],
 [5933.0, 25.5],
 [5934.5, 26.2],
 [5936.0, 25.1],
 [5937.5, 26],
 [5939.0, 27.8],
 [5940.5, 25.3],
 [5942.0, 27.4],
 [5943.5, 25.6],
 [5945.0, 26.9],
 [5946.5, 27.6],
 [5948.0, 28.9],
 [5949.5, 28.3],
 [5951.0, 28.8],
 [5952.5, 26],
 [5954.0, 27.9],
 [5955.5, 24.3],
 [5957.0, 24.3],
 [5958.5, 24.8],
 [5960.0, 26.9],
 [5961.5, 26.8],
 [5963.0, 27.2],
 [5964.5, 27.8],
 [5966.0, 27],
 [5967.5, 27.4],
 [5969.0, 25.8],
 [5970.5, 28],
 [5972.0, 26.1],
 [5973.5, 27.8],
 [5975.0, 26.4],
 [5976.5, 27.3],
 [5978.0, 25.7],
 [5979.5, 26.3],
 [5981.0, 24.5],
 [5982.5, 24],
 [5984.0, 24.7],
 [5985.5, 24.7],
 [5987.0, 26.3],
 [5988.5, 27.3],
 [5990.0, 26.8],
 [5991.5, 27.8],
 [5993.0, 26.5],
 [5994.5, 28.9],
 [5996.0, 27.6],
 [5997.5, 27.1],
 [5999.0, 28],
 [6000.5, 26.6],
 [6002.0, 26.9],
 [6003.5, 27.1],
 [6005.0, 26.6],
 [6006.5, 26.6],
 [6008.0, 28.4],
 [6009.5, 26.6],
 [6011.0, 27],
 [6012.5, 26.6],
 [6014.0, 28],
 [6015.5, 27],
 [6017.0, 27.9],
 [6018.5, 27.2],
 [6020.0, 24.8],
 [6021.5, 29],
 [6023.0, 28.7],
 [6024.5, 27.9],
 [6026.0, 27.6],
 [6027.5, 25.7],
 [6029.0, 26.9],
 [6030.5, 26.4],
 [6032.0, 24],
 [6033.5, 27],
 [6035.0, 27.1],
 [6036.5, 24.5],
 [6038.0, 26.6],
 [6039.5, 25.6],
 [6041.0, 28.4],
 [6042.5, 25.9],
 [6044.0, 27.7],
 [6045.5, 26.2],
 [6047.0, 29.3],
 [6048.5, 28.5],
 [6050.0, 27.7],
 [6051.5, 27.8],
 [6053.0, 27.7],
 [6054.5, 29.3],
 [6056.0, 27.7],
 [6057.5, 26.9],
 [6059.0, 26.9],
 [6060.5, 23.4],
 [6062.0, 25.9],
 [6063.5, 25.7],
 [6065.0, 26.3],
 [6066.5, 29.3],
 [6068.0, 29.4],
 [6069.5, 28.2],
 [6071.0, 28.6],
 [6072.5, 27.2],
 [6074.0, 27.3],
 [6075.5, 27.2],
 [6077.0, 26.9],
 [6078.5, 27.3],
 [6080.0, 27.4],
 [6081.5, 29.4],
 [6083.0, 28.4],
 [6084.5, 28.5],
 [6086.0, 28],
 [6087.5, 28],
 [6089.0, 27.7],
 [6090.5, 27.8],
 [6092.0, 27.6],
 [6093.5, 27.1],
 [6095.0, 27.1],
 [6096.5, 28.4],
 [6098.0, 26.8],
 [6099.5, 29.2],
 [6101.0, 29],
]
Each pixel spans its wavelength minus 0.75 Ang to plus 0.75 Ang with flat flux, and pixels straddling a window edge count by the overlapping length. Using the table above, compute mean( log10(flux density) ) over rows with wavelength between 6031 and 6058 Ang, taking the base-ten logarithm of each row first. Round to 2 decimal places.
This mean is 1.43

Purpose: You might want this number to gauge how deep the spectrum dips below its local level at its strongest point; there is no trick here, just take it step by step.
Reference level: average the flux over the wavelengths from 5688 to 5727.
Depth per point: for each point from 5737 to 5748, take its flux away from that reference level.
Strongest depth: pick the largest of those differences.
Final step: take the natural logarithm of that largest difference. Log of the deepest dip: 1.24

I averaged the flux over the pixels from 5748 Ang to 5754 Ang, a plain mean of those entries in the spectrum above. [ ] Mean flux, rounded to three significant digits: 26.9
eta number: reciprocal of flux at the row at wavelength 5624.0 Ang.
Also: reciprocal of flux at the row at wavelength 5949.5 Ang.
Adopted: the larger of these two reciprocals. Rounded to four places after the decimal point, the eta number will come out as 0.0369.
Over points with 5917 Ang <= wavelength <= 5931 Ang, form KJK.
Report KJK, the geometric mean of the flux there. 25.7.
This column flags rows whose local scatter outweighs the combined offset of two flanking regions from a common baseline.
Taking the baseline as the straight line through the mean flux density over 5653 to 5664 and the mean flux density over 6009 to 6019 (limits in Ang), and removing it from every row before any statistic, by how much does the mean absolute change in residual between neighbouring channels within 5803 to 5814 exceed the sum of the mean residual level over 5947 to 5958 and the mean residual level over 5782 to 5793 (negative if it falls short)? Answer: 1.3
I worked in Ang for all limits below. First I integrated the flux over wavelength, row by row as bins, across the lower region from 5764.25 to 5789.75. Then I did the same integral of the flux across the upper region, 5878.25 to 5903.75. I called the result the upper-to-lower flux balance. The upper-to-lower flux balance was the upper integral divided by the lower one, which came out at 0.99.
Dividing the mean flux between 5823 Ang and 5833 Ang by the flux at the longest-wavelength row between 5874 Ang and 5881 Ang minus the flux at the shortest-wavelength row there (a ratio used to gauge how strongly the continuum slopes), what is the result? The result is -13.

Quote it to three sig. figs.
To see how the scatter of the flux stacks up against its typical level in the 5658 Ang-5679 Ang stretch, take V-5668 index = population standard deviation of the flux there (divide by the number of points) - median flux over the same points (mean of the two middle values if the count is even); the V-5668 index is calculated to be -24.2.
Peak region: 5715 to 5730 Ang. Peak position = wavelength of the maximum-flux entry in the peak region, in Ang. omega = 5724.5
